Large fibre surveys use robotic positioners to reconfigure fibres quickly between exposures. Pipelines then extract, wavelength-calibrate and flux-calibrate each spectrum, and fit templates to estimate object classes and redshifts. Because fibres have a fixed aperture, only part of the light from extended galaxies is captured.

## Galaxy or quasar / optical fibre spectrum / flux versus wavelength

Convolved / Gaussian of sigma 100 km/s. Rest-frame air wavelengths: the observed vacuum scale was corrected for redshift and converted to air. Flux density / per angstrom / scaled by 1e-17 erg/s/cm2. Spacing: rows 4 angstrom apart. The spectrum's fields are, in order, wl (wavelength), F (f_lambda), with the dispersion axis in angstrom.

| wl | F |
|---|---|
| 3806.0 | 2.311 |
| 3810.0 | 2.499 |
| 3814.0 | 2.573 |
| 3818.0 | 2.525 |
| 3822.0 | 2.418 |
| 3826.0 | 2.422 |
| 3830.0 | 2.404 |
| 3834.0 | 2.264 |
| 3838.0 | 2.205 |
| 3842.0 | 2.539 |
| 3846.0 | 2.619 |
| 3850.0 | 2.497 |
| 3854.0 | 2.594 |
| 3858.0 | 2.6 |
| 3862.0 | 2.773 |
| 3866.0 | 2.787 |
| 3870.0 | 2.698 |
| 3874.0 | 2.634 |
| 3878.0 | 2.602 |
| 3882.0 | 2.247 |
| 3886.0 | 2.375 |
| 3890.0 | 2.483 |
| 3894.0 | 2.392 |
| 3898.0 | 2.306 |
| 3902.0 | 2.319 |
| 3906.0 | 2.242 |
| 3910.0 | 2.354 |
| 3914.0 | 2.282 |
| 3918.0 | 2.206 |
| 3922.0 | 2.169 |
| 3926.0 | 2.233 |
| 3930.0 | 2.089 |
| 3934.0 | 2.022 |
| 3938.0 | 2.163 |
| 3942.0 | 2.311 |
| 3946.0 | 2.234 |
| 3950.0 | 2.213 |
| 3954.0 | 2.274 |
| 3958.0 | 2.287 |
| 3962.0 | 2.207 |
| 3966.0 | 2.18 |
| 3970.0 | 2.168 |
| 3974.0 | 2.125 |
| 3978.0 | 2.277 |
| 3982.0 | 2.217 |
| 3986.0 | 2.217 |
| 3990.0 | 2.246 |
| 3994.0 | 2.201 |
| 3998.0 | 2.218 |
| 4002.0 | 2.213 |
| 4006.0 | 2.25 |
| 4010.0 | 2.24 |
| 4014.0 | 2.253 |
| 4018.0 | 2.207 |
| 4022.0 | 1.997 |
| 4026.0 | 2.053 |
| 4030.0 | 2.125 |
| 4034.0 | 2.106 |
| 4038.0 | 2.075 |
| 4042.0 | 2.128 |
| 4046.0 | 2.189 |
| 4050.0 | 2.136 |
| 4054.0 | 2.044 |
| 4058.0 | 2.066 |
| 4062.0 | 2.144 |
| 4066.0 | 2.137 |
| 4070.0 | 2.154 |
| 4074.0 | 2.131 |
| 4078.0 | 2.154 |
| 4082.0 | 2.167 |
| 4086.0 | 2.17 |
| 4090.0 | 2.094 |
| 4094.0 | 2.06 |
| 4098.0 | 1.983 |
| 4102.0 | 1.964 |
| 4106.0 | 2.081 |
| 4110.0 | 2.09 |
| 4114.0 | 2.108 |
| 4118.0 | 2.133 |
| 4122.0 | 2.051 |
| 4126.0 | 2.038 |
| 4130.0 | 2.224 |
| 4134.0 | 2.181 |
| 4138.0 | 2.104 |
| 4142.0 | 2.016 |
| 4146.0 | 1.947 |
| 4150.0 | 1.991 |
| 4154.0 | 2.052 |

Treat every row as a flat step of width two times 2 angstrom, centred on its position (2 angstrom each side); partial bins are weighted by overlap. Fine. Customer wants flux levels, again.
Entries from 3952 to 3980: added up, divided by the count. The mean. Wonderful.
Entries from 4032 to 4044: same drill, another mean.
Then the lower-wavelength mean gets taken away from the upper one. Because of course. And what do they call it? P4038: -0.1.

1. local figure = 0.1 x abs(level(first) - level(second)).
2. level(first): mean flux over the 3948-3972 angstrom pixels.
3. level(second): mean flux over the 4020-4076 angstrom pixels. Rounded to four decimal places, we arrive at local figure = 0.0115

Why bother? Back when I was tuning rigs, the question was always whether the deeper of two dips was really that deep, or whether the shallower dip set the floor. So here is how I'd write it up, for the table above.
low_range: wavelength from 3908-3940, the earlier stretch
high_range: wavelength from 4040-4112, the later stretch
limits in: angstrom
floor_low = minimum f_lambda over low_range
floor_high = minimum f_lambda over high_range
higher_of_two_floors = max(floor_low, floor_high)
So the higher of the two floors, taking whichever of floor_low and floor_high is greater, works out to 2.02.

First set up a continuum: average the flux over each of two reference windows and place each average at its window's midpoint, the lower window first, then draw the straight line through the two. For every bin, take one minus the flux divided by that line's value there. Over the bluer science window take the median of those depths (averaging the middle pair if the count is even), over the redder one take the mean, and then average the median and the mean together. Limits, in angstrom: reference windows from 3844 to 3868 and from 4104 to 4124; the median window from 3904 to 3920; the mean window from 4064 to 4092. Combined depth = 0.059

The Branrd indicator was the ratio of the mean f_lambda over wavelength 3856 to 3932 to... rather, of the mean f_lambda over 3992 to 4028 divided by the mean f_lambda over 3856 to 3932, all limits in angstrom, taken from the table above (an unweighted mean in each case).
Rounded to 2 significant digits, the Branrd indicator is 0.91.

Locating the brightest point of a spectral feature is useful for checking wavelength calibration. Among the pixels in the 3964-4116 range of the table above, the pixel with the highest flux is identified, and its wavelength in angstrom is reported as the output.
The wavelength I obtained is 3978.0 angstrom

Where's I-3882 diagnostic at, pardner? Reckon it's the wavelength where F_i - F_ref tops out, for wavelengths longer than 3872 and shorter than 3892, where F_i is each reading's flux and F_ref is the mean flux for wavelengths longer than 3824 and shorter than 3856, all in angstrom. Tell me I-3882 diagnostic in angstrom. 3874.0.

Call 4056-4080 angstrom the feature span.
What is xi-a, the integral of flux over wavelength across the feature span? 51.1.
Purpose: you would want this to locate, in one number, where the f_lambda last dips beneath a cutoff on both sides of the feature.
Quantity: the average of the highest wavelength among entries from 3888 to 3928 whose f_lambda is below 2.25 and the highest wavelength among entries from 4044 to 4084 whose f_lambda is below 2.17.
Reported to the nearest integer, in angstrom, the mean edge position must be 4004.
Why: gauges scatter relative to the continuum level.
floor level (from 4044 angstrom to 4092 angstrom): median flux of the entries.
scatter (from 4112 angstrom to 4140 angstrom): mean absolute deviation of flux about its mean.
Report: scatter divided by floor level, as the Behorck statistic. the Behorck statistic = 0.024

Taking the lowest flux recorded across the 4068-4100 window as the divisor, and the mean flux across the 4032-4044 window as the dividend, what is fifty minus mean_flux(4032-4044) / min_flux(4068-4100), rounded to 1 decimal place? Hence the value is 48.9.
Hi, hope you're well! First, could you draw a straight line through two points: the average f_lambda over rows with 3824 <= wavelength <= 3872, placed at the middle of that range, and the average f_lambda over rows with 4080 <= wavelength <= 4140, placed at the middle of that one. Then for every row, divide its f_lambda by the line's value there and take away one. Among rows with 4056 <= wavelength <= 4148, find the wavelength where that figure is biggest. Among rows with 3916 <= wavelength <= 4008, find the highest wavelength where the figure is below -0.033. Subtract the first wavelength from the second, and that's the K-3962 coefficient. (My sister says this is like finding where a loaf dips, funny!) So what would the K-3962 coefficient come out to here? -136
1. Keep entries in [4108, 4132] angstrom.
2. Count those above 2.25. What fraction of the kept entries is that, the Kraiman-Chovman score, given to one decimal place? 0.0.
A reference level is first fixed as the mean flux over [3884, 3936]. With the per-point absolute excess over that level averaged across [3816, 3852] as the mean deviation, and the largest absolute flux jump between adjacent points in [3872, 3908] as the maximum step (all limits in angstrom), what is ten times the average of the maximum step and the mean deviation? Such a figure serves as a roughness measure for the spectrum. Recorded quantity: 2.7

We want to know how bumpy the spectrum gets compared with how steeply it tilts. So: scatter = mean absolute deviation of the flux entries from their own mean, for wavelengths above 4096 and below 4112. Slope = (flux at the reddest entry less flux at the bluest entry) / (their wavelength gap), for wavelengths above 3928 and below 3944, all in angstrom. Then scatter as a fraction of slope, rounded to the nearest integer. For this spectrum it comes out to 3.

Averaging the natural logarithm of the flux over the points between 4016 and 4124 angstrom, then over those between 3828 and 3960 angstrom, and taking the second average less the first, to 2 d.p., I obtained 0.12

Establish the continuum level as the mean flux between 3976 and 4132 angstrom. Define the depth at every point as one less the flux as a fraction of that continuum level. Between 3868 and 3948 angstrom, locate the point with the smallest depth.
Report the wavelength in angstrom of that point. 3870.0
